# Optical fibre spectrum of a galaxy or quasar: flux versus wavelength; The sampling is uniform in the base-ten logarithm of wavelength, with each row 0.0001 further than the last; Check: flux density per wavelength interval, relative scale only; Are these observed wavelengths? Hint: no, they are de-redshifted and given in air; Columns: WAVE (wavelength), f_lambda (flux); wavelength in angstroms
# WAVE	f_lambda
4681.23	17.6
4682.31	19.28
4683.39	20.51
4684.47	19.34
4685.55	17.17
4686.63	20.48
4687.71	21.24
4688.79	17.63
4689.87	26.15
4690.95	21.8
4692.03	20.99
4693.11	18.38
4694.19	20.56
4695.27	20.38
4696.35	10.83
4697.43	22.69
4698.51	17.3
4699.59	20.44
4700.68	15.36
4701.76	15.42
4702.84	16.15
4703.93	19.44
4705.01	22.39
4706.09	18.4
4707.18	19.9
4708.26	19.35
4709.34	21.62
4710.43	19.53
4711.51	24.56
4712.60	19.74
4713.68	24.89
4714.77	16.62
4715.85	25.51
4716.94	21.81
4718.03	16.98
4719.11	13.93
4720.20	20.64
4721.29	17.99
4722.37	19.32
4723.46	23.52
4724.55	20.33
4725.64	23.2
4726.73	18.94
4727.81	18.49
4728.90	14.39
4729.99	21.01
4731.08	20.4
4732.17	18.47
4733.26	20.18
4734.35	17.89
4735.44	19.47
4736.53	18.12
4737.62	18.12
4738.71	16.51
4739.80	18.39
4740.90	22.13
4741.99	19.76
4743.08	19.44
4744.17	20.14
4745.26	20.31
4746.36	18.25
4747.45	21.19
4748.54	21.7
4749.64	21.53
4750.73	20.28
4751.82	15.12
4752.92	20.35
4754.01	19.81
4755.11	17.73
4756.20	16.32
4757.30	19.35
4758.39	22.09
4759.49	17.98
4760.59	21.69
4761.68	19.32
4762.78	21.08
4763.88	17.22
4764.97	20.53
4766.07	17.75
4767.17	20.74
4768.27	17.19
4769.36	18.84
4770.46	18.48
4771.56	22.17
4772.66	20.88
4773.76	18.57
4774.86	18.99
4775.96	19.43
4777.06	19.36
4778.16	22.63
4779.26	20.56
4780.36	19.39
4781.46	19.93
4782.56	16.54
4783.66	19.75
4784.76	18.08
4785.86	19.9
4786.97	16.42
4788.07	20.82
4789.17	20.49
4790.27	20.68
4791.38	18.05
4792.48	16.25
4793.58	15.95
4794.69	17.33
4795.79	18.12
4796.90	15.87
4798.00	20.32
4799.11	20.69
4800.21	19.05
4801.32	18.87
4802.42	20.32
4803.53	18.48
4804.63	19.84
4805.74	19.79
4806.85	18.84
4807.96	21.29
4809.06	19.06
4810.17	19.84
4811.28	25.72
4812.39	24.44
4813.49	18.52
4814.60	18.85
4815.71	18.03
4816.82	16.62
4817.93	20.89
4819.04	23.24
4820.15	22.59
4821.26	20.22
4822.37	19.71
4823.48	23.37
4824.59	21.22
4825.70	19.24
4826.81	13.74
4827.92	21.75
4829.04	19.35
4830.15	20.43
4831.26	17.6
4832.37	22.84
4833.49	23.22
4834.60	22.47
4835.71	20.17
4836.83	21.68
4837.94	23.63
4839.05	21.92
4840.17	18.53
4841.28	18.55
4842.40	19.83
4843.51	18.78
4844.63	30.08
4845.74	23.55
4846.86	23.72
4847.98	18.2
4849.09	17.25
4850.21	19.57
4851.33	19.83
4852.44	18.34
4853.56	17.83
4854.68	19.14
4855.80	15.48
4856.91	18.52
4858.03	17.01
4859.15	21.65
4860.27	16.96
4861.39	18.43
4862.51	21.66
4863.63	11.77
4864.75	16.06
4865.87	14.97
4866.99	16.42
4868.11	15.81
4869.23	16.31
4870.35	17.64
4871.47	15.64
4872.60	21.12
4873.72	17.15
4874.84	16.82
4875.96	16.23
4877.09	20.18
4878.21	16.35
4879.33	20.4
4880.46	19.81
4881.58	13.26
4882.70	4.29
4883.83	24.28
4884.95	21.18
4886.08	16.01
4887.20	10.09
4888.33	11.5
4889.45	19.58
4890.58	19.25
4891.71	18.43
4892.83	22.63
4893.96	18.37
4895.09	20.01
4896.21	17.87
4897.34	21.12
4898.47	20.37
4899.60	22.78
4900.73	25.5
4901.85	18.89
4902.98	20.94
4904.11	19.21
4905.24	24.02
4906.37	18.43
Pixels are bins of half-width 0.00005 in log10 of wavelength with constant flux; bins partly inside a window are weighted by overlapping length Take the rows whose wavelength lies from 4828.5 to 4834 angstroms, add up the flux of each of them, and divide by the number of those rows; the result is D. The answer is 20.7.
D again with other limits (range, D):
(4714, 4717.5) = 21.3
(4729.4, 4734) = 20.0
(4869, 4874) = 17.6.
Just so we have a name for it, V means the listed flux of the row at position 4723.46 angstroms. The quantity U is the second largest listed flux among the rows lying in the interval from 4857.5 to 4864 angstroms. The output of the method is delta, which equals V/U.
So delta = 1.09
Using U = 21.65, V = 23.52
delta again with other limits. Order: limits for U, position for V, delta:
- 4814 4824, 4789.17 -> 0.88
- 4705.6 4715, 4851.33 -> 0.81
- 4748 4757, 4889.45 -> 0.91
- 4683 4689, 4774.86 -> 0.93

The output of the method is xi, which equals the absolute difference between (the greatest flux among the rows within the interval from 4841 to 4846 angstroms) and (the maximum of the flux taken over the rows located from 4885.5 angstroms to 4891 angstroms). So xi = 10.5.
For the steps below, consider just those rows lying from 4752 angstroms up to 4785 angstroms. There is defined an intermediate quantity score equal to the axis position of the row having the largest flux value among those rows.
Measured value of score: 4778.16 angstroms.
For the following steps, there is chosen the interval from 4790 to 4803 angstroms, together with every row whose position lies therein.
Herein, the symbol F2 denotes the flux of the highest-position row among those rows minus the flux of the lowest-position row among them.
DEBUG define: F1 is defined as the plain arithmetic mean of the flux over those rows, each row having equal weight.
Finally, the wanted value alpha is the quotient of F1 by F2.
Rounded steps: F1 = 18.5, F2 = -0.4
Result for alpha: -51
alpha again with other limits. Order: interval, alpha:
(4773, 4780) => 10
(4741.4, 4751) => 39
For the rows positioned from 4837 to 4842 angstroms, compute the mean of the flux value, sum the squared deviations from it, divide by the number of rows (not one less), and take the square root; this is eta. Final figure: 2.2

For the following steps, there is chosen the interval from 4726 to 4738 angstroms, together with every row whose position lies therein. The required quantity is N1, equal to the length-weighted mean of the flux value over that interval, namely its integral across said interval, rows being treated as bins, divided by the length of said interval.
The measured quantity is 18.8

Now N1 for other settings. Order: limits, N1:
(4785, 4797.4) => 18.2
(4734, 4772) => 19.3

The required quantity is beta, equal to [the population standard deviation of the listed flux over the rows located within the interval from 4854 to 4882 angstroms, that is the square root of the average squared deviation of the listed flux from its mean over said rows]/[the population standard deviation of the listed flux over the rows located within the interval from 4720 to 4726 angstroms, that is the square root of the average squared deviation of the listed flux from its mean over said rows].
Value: 1.2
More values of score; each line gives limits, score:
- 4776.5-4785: 4778.16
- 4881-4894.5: 4883.83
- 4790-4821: 4811.28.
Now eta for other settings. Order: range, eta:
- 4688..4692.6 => 3.0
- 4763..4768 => 1.6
